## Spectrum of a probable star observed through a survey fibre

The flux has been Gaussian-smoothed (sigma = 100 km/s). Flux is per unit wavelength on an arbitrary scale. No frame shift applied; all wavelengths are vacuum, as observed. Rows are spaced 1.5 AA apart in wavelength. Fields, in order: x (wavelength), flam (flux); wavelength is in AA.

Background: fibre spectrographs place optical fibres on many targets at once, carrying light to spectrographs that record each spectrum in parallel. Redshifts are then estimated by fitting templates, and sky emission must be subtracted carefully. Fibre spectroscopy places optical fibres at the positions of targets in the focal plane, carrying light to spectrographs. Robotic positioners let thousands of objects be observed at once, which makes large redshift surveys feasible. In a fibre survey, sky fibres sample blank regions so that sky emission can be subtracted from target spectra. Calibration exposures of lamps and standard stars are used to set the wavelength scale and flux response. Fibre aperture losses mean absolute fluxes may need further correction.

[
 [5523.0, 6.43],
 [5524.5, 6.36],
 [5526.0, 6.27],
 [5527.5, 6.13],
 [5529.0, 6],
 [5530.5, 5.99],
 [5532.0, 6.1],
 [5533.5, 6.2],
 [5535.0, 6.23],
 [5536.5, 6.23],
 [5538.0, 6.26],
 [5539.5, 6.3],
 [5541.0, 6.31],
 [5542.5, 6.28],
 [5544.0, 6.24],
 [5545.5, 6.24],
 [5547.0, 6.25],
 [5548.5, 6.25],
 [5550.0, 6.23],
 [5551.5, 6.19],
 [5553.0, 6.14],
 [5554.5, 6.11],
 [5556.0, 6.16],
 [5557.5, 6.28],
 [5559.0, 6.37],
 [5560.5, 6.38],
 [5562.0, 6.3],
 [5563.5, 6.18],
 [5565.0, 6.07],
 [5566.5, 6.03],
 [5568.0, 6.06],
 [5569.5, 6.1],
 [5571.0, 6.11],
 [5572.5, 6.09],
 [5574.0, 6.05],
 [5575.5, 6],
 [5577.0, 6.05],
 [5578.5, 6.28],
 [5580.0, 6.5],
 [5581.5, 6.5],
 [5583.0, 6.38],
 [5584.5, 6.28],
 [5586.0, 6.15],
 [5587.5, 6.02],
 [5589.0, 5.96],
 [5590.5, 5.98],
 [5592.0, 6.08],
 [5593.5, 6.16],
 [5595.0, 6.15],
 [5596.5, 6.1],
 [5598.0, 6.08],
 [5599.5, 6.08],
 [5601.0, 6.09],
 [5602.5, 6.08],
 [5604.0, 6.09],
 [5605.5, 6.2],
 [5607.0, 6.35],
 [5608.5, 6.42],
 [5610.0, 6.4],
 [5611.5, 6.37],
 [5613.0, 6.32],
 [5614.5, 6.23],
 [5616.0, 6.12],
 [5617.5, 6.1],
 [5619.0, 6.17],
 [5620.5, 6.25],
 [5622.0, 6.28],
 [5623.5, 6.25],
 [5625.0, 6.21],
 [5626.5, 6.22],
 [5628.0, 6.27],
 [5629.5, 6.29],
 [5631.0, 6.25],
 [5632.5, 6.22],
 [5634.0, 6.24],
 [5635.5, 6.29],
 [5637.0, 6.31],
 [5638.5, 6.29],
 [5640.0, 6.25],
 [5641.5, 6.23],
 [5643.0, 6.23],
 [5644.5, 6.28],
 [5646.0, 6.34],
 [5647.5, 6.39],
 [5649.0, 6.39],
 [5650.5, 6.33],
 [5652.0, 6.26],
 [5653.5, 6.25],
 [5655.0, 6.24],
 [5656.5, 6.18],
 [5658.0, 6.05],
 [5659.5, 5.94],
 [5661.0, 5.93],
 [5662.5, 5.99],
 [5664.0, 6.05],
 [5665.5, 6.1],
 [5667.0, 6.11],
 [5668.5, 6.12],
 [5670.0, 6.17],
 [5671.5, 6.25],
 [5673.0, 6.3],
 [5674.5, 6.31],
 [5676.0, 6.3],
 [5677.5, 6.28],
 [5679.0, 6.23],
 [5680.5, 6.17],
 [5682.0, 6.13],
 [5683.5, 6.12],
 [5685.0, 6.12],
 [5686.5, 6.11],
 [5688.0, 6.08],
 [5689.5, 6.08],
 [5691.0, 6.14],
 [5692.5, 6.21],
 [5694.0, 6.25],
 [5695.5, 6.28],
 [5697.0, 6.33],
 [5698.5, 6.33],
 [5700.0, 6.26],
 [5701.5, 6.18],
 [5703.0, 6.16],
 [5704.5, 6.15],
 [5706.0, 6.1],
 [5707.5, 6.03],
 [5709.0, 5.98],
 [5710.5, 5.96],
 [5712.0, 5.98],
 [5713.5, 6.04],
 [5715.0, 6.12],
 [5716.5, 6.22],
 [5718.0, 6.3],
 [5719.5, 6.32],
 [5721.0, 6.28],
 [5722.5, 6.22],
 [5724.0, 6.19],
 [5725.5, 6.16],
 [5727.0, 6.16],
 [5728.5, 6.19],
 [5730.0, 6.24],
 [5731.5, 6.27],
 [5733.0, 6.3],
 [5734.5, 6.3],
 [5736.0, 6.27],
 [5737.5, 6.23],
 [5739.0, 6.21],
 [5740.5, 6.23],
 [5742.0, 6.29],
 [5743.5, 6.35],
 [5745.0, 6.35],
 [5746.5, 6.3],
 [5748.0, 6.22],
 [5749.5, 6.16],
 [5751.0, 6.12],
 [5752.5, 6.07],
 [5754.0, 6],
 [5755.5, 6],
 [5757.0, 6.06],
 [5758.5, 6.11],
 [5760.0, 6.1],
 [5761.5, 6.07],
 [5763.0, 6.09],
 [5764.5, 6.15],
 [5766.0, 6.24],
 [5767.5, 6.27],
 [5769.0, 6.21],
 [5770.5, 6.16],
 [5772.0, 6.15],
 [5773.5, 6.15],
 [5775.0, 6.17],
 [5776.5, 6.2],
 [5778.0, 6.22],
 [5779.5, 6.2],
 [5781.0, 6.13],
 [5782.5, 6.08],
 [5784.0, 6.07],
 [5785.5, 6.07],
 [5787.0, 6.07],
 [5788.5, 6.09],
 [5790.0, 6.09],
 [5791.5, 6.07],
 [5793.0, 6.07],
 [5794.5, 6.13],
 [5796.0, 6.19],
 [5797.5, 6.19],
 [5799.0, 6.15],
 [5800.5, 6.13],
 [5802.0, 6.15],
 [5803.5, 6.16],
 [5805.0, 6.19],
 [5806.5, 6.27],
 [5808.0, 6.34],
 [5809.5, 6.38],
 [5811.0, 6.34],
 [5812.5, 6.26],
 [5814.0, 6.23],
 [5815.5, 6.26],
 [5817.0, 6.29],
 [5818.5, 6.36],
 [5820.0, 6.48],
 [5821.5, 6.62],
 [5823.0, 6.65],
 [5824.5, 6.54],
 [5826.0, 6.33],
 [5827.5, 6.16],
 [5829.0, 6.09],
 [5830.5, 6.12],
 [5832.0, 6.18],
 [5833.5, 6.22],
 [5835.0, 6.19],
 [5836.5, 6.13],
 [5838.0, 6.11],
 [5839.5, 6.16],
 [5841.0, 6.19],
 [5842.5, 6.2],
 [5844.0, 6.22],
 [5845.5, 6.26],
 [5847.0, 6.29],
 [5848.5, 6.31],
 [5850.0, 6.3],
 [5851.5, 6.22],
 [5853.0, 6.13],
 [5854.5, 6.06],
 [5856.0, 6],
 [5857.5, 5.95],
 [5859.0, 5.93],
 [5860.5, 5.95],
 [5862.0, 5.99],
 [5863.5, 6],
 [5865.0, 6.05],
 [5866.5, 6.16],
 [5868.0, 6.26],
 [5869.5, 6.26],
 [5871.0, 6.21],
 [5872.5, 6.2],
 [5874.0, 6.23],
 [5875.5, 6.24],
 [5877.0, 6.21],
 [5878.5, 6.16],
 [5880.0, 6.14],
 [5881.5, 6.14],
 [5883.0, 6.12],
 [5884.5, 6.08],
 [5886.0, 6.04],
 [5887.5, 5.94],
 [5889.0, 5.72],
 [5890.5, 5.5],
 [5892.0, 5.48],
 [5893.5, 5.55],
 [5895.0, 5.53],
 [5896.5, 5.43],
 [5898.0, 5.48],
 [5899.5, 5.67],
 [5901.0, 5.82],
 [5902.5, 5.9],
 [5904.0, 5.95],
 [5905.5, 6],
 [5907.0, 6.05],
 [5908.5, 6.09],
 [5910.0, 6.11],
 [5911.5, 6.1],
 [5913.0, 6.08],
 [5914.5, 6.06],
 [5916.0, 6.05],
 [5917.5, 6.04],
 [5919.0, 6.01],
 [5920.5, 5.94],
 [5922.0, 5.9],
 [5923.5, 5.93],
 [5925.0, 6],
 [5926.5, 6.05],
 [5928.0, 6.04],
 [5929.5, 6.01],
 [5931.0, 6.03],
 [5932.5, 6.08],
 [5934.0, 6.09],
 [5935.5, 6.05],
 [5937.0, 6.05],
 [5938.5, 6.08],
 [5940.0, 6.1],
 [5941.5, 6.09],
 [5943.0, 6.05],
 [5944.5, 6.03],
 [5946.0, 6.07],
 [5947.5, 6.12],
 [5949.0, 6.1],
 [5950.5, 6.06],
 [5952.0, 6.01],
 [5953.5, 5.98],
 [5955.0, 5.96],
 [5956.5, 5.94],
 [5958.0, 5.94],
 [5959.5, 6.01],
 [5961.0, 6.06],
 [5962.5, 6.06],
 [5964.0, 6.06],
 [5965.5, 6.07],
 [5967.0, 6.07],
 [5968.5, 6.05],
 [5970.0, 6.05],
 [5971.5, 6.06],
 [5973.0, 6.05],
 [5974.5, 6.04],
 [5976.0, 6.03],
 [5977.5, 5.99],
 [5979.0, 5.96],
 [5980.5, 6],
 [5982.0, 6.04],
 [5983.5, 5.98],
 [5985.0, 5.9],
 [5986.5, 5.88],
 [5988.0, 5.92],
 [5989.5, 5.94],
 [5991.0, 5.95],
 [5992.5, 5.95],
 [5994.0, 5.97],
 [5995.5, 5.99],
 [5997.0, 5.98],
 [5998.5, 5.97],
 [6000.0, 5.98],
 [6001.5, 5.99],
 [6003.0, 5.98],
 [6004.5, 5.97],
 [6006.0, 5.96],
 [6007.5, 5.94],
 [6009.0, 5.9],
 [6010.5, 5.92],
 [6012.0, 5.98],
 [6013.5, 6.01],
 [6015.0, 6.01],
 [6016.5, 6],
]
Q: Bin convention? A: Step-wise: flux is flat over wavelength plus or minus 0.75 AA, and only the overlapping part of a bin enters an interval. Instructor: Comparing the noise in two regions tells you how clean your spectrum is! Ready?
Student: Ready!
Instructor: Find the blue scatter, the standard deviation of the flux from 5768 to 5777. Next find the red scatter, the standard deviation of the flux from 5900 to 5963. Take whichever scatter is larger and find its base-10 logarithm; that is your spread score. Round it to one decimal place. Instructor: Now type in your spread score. -1.2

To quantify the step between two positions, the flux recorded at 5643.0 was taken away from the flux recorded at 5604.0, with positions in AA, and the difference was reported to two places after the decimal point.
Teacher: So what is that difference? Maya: -0.14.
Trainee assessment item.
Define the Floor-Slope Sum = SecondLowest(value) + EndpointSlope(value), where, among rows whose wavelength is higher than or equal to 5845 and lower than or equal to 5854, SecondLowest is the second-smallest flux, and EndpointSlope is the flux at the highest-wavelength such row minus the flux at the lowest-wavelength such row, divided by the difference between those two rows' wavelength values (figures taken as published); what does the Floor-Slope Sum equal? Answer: 6.20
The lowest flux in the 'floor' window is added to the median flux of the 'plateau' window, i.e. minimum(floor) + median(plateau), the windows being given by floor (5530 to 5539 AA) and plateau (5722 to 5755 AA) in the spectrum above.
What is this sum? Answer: 12.2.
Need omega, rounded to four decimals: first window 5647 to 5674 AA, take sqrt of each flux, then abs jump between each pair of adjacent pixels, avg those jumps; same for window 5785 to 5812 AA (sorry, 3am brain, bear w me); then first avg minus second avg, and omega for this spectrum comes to 0.0038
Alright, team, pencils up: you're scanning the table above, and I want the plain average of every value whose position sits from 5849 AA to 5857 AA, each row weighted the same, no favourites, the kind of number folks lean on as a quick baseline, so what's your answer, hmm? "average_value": 6.14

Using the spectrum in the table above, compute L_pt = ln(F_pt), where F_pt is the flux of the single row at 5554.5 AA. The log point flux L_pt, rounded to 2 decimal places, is 1.81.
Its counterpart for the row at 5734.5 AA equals 1.84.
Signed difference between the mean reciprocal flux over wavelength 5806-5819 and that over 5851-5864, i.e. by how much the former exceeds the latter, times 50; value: -0.37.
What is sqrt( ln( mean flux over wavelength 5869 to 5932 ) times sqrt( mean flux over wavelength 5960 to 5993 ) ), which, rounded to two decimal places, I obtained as 2.09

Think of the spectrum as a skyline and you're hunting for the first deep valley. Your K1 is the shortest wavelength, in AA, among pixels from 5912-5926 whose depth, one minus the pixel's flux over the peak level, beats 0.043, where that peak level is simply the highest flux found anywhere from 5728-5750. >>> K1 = 5914.5 AA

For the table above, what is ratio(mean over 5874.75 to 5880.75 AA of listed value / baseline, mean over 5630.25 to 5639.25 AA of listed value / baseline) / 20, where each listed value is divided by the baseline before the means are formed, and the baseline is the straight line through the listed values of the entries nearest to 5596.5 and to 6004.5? 0.0500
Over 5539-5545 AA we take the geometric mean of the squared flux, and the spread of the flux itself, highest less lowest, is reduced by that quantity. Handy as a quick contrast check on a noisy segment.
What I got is -39.4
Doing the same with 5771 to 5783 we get -37.8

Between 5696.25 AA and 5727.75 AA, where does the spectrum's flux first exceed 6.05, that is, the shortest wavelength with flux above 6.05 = 5697.0 AA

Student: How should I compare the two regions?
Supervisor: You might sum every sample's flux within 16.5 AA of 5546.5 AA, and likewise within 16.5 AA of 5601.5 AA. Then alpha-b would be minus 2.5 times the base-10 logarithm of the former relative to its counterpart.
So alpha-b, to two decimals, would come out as -0.01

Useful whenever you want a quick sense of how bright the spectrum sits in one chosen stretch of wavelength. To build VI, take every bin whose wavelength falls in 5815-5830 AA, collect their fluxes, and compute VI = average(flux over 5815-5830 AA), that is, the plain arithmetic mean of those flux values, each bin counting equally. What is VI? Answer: 6.38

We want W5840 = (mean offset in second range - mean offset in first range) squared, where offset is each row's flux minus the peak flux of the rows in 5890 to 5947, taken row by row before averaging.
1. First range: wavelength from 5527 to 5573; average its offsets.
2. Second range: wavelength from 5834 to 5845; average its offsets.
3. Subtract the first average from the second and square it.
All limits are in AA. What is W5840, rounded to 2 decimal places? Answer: 0.00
